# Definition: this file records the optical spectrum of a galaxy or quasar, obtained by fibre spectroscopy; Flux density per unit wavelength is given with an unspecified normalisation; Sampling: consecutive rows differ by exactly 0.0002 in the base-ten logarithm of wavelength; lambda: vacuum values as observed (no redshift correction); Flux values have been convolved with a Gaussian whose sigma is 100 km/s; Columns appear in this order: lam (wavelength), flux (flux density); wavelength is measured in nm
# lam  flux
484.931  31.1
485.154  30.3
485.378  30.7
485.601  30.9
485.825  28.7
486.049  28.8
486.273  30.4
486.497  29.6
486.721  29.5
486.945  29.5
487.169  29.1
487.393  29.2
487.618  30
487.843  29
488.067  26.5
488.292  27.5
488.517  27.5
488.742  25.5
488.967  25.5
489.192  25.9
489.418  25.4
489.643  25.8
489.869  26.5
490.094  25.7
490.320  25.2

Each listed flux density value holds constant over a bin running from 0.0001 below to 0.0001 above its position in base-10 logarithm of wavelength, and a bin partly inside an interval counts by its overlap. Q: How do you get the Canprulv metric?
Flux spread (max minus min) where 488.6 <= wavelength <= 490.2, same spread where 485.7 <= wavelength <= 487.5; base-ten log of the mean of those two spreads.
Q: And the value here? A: 0.15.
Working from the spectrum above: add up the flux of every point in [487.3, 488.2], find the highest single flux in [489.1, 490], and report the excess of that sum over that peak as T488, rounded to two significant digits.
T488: 88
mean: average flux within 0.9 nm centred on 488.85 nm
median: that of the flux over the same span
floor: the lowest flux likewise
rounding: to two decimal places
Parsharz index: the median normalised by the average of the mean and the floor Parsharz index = 1.00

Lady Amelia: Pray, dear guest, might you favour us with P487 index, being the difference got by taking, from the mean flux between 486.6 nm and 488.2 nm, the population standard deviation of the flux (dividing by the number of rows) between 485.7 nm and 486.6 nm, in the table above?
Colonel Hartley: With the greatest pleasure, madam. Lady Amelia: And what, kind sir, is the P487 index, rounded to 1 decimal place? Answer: 28.3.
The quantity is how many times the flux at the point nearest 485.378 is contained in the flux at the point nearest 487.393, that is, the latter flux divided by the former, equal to 0.95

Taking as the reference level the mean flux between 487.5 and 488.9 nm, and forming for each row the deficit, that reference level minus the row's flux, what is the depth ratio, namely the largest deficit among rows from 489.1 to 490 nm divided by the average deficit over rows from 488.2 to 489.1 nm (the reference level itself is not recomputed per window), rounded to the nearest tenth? 1.9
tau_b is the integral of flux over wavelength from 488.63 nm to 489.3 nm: 17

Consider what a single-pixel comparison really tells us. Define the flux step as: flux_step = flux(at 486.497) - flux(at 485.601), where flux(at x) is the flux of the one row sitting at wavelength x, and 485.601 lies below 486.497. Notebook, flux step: -1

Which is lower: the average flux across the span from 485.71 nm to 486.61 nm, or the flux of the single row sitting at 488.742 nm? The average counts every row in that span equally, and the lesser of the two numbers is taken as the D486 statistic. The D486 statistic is 25.5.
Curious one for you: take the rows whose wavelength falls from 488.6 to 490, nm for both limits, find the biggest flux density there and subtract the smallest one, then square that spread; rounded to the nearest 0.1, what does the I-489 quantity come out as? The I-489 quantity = 1.2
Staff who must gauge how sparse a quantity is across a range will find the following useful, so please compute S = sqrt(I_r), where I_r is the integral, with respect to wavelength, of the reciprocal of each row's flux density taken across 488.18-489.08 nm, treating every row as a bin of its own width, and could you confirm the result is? 0.184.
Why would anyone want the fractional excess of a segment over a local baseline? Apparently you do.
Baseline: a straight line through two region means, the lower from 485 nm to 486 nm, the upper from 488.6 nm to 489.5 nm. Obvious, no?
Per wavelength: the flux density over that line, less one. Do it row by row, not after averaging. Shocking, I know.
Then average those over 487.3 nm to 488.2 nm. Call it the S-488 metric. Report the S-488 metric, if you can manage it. 0.050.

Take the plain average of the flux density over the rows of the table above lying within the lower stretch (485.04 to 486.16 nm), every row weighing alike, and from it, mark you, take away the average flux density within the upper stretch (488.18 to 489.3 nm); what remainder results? 3.5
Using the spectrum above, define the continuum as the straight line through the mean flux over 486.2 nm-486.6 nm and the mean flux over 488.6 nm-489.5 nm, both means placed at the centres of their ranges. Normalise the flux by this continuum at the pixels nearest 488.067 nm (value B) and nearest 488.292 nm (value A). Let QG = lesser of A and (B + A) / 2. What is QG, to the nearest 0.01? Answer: 1.00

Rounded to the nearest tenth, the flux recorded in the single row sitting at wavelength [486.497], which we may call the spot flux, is 29.6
